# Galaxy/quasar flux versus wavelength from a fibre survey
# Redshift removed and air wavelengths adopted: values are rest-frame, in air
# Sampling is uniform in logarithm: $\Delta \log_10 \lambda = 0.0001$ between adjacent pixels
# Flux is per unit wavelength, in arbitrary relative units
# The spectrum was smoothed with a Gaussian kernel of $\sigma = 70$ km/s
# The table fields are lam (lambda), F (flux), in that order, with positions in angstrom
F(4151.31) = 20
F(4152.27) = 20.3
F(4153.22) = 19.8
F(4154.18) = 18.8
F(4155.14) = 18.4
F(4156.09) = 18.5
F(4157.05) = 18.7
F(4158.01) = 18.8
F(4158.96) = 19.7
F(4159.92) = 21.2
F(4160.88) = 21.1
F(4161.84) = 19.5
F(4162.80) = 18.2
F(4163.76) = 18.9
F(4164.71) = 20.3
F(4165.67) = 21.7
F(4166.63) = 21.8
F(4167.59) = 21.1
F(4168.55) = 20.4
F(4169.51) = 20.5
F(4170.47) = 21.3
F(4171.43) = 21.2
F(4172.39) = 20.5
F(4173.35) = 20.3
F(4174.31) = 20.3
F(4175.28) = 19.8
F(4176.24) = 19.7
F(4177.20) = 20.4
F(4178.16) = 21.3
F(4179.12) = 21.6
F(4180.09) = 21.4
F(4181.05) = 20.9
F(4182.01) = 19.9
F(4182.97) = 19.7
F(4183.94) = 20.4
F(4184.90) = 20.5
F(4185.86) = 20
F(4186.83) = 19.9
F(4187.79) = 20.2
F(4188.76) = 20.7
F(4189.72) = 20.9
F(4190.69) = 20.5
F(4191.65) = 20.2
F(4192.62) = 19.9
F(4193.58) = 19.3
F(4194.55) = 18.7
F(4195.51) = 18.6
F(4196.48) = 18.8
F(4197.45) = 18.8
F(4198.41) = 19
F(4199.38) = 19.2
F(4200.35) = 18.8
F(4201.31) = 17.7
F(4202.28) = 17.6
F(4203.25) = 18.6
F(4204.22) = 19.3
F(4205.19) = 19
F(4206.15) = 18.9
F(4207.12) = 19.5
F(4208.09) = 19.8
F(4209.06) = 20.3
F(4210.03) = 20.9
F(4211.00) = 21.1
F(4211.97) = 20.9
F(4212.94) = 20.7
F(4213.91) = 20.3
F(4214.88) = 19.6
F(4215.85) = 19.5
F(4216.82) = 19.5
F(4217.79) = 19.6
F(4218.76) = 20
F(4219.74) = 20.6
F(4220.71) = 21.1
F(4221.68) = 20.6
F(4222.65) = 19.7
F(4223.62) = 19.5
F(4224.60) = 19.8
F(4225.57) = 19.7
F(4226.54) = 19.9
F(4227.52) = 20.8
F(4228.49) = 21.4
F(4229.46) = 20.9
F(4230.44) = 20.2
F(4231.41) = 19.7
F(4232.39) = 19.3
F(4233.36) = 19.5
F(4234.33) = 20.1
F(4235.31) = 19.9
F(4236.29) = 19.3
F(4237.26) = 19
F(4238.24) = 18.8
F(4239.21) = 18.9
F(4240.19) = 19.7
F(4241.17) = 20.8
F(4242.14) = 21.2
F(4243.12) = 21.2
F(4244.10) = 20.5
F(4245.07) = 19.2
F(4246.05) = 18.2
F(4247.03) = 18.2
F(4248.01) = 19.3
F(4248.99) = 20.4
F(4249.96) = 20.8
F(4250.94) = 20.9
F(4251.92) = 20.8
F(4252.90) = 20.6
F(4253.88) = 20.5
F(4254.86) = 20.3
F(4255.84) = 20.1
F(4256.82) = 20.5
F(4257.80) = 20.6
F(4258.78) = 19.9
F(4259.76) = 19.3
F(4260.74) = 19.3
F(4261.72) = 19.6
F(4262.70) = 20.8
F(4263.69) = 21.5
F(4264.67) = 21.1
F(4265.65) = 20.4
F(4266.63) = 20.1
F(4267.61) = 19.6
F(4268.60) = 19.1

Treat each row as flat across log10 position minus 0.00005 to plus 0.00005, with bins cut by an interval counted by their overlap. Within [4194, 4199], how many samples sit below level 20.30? 5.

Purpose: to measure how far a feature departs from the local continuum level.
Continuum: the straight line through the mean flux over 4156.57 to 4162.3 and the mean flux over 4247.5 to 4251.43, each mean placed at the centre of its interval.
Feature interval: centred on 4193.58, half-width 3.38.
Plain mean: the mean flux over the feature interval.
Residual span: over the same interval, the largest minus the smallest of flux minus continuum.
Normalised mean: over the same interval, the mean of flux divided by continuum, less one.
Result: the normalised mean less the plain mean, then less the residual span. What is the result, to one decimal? -21.4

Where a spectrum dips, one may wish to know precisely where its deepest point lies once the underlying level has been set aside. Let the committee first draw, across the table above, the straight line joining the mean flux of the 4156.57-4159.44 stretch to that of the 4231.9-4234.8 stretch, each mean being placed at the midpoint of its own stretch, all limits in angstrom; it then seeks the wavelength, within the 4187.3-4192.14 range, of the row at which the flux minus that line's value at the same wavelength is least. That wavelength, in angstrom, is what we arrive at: 4191.65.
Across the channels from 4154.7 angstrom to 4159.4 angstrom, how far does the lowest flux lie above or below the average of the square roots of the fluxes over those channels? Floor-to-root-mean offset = 14.1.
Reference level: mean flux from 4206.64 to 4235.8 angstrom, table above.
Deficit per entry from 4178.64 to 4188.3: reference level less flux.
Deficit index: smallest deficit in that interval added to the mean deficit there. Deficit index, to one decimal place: -1.8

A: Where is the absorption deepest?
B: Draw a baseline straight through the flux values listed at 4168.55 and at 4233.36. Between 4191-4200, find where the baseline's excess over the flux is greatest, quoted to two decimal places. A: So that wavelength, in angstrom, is 4195.51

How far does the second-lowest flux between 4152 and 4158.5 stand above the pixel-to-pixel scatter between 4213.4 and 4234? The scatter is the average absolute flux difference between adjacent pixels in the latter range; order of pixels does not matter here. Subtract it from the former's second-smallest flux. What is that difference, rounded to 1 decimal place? 18.1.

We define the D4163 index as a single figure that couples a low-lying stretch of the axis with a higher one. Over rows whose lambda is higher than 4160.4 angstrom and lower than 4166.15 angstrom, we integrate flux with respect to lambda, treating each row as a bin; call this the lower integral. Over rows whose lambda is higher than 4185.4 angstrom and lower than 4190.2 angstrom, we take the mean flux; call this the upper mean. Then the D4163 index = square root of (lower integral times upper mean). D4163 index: 48.3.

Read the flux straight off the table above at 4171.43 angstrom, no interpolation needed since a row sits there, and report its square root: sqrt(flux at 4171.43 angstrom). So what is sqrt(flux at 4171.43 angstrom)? 4.60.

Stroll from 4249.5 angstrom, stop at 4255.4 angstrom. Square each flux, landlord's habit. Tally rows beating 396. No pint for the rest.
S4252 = 6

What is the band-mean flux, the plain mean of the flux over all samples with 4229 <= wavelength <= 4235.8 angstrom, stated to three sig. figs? 19.9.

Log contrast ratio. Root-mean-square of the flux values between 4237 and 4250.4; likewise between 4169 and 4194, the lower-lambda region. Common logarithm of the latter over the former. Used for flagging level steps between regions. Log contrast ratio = 0.015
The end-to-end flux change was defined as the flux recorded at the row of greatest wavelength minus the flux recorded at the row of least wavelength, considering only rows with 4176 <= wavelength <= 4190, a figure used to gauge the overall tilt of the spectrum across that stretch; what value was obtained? 1.2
